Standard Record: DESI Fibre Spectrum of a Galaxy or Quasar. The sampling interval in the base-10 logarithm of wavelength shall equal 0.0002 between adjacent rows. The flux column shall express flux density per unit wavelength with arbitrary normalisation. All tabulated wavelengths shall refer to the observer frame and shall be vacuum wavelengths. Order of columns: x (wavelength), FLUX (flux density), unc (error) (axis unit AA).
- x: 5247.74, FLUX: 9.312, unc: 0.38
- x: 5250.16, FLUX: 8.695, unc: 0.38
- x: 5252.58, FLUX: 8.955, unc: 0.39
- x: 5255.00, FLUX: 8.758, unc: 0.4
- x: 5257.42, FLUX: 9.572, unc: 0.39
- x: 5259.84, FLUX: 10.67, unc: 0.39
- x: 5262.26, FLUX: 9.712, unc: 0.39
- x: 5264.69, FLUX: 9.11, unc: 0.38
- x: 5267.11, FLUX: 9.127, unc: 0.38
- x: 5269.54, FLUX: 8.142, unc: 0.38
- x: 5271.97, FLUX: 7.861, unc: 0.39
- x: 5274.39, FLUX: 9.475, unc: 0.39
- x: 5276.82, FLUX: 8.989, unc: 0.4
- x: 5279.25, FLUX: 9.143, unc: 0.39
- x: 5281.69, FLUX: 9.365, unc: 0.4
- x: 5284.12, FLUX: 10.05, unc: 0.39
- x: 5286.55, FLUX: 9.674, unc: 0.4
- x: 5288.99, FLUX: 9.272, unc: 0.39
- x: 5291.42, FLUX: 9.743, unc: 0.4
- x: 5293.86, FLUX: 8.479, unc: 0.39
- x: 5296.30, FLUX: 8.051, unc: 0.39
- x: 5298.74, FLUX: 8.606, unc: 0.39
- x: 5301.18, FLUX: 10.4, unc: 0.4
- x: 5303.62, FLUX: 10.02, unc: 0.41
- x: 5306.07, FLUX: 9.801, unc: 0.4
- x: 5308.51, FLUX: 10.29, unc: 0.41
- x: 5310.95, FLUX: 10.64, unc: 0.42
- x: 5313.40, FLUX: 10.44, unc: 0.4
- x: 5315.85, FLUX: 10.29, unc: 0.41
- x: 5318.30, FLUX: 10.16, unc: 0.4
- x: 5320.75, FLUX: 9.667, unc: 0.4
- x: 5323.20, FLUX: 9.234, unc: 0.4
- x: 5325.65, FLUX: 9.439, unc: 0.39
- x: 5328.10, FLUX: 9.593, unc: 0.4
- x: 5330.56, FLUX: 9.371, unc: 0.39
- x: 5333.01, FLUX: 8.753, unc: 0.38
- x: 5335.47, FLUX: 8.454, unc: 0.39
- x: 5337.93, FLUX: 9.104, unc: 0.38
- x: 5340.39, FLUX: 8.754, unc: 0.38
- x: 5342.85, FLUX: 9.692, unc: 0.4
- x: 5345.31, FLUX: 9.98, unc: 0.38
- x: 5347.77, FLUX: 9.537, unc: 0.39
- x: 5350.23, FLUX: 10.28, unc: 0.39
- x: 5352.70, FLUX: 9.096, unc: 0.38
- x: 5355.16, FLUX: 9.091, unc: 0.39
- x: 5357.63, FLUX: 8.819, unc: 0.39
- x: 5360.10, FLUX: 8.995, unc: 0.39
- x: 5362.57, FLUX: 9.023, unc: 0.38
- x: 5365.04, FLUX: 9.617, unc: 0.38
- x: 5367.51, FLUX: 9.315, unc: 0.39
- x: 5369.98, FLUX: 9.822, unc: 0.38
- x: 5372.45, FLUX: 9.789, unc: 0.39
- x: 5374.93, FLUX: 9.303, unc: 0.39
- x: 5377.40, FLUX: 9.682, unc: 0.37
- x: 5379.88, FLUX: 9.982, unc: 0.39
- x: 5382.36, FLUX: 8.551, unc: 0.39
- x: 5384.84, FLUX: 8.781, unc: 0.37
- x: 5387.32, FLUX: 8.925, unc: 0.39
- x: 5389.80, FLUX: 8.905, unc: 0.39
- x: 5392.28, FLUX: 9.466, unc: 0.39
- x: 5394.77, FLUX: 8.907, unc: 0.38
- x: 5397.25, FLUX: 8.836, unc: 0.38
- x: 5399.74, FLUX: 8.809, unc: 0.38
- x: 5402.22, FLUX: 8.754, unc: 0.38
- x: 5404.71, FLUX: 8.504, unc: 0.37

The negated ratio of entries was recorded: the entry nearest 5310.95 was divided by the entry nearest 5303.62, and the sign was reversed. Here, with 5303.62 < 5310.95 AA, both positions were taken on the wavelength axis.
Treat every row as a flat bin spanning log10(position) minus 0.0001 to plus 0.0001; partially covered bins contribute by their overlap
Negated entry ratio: -1.06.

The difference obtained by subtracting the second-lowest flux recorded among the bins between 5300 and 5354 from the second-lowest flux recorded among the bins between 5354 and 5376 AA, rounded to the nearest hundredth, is 0.24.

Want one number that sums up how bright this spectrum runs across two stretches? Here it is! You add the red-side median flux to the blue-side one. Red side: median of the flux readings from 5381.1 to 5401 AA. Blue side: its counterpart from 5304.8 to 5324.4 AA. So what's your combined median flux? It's 19.1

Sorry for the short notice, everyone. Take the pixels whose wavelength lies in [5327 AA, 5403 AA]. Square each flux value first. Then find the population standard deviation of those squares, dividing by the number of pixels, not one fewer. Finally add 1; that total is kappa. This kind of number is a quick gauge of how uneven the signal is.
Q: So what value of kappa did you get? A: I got 9.7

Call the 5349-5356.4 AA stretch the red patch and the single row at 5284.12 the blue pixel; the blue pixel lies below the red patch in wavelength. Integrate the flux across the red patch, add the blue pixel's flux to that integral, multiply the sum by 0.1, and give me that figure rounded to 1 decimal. 8.0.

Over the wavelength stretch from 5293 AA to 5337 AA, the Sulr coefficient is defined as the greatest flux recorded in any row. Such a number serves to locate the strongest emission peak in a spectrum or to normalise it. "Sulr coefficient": 10.64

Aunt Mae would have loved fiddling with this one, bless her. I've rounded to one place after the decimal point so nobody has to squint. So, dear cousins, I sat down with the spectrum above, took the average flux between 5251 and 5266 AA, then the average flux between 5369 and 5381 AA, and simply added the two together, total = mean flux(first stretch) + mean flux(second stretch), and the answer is 19.2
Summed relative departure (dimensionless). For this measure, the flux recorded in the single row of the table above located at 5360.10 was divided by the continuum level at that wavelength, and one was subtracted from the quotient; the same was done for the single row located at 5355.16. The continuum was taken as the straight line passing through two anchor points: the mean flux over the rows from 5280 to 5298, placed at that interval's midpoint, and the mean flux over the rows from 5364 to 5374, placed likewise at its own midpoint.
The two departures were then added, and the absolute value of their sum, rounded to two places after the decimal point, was 0.11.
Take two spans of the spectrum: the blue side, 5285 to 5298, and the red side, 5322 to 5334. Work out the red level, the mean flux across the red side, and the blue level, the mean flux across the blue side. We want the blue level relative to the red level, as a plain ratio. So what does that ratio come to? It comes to 0.97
